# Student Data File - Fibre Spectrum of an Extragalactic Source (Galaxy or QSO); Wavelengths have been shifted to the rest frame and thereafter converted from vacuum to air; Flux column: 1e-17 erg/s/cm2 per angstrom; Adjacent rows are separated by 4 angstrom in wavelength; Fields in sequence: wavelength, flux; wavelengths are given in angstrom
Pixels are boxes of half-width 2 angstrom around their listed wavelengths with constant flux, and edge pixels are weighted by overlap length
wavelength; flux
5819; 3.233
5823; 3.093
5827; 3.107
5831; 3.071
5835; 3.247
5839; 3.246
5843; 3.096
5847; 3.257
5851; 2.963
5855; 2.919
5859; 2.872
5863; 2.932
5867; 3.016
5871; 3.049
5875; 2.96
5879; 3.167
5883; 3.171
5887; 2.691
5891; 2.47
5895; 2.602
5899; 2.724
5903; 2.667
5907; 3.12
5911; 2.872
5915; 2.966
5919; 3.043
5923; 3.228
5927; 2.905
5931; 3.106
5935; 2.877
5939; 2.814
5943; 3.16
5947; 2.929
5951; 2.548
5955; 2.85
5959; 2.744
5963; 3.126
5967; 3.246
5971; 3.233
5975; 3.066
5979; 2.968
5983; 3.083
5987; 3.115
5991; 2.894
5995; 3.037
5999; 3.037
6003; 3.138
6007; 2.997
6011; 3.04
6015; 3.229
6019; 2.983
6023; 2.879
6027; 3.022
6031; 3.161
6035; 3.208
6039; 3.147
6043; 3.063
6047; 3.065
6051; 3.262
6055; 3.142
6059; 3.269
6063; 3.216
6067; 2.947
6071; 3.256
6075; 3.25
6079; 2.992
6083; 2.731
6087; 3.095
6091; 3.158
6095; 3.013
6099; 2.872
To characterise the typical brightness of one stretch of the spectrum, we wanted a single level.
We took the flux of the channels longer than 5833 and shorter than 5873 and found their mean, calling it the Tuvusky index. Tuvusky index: 3.06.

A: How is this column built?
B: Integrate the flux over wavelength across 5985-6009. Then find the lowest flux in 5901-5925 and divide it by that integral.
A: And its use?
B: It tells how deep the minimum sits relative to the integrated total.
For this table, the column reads 0.0366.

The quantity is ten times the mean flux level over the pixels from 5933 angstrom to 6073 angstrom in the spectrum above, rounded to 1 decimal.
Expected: 30.5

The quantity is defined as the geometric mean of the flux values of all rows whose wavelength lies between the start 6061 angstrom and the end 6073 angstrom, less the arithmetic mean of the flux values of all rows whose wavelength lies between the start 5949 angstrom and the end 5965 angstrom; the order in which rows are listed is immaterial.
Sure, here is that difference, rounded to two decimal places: 0.32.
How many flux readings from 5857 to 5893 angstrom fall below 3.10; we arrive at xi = 7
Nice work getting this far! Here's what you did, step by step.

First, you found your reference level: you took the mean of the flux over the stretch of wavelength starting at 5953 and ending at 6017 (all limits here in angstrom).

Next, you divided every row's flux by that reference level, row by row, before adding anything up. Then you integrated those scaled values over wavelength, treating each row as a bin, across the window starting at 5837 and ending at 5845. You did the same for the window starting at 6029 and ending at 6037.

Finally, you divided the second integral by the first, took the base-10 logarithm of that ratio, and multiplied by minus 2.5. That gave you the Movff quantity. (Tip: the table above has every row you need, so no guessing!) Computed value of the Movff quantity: -0.005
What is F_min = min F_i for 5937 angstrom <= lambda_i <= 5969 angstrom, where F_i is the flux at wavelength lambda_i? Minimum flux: 2.548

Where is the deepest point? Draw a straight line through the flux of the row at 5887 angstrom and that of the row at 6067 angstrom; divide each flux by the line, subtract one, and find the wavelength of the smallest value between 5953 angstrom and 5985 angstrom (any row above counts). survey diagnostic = 5959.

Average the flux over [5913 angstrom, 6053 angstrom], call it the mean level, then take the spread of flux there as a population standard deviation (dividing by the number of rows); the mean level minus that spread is 2.88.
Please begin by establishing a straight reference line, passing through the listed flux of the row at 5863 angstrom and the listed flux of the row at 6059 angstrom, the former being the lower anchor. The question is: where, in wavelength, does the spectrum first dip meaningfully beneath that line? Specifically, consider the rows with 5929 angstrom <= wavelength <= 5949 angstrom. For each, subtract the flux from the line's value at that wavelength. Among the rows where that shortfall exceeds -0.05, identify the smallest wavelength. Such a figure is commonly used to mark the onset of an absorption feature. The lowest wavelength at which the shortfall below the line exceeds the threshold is 5935 angstrom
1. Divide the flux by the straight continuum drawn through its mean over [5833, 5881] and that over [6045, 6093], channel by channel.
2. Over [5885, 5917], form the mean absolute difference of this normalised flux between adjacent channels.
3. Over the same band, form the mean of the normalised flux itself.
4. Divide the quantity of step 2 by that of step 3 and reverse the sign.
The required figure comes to -0.07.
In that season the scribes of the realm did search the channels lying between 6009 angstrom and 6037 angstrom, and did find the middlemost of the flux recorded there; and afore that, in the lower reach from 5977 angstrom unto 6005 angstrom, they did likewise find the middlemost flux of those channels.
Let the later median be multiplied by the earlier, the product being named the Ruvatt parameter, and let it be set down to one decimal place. 9.2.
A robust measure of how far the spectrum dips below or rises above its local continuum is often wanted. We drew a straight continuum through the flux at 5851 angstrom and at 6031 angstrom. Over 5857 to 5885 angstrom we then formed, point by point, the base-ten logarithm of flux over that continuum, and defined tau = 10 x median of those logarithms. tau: 0.05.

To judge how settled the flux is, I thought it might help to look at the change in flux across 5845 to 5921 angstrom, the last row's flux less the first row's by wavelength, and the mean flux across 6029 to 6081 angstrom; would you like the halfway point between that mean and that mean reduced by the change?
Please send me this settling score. 3.26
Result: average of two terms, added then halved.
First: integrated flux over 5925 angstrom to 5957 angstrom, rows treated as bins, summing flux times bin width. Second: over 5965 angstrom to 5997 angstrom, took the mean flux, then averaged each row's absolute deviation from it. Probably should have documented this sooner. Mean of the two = 46.4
